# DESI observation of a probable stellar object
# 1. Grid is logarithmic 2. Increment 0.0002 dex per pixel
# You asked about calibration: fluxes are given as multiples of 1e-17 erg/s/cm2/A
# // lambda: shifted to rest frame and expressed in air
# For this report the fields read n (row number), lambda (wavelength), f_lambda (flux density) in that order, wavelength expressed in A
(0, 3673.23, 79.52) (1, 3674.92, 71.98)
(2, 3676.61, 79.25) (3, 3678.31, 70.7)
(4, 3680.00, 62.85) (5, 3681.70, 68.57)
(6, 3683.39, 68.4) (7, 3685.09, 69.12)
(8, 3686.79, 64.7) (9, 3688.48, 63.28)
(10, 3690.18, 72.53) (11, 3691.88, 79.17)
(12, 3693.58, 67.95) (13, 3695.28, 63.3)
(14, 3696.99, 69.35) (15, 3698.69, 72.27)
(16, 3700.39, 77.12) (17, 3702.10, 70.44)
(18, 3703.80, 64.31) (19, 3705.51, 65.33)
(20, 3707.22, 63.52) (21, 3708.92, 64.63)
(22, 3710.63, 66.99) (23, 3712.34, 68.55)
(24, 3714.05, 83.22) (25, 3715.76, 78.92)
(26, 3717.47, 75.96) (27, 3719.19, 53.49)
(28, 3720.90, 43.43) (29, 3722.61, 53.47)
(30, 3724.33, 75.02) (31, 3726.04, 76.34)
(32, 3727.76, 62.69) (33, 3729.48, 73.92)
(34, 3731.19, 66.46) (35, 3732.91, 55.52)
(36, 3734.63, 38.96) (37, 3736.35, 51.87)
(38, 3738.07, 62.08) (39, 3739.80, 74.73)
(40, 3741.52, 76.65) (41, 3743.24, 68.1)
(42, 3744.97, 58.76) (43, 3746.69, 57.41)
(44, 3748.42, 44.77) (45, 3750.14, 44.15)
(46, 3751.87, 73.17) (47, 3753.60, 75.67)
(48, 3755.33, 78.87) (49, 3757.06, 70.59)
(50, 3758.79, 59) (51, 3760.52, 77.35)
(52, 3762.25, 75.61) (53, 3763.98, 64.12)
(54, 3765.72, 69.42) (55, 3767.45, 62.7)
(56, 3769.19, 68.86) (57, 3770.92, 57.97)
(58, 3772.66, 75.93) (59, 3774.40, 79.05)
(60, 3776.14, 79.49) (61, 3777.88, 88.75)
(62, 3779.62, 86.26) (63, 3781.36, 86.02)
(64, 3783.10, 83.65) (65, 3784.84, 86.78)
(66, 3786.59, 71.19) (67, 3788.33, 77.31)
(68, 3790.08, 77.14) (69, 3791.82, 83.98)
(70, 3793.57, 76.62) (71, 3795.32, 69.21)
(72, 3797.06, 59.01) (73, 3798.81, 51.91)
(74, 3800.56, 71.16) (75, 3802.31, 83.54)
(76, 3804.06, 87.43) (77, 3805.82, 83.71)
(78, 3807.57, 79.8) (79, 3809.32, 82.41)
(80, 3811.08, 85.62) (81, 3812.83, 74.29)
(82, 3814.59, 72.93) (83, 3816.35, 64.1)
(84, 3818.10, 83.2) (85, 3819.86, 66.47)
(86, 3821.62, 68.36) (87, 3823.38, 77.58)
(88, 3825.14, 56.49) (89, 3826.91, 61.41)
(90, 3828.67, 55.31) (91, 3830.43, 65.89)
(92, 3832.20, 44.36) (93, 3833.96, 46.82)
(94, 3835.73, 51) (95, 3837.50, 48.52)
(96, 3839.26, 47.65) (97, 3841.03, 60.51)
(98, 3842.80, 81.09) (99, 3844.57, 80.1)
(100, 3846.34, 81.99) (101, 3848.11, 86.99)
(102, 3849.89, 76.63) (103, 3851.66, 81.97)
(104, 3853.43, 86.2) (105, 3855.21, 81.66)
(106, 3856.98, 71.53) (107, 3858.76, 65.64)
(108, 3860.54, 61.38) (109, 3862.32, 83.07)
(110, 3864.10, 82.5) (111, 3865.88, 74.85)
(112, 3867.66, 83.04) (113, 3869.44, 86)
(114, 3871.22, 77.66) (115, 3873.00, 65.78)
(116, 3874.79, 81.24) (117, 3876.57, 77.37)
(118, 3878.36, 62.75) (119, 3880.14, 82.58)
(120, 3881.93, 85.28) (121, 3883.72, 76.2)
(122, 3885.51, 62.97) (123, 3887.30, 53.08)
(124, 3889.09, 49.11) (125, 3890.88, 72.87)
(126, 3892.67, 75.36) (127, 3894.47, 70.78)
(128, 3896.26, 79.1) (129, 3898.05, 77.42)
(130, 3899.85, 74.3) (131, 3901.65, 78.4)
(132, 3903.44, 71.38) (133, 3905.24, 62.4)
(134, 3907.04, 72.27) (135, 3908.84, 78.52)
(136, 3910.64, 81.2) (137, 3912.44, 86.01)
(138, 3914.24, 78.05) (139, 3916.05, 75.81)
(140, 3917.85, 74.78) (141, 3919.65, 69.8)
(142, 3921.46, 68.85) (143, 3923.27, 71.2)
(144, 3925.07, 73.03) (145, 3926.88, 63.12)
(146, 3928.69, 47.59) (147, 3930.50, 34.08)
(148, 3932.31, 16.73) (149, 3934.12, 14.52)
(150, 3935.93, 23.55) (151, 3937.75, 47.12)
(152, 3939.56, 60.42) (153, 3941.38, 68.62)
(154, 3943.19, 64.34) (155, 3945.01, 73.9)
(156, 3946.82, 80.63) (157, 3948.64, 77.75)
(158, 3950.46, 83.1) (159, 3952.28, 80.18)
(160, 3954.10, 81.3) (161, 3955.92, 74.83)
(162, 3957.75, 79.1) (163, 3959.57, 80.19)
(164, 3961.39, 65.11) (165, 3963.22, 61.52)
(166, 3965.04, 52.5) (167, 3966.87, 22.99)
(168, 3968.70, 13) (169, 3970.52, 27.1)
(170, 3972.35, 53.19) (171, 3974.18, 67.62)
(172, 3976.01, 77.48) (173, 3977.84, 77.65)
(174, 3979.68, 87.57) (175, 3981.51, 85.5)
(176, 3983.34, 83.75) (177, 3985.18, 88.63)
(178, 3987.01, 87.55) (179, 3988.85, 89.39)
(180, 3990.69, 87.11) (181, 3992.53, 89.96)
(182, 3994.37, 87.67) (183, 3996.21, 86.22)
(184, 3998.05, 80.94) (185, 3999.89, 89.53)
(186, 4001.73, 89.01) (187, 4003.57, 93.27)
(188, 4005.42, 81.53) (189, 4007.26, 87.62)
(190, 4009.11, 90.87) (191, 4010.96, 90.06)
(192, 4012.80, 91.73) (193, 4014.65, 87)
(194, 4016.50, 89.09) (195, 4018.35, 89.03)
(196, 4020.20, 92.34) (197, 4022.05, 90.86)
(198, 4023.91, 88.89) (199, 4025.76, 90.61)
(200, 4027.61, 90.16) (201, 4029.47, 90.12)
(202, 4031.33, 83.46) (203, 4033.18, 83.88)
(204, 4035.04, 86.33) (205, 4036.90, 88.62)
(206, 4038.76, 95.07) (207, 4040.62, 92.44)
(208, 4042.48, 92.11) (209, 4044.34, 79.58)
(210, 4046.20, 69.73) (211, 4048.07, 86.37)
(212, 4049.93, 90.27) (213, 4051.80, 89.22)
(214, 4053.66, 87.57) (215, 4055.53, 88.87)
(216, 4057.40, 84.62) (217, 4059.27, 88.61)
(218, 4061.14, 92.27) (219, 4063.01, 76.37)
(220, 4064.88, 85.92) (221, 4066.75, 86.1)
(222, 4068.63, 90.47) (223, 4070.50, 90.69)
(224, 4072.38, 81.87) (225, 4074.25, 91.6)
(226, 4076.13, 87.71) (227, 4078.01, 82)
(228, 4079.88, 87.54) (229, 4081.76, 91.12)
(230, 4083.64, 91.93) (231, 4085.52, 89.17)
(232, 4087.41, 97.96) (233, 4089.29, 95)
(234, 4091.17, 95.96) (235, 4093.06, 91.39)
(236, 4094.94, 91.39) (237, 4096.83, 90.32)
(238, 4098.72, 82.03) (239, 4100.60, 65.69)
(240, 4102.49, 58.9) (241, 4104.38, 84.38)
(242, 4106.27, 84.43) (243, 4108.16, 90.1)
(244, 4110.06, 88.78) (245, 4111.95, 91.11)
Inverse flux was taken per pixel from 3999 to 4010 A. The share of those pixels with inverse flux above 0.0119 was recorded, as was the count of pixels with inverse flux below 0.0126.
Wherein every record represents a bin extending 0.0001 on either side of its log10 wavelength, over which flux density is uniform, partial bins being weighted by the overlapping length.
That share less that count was -6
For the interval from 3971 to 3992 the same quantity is -7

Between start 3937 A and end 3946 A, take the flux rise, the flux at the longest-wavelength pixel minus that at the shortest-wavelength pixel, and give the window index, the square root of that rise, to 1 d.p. 5.2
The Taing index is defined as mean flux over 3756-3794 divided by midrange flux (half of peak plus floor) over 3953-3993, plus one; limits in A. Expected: 2.46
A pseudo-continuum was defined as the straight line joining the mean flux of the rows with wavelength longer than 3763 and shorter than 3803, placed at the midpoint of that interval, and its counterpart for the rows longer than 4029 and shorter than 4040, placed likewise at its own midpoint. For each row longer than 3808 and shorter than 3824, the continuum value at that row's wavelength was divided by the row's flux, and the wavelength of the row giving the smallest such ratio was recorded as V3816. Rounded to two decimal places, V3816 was 3811.08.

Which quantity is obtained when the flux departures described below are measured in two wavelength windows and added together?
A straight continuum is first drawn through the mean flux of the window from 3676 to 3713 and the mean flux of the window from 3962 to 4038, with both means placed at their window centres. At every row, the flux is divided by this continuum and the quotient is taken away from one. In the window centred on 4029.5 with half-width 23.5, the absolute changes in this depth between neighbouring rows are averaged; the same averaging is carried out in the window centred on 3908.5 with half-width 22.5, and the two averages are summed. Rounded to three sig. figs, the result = 0.128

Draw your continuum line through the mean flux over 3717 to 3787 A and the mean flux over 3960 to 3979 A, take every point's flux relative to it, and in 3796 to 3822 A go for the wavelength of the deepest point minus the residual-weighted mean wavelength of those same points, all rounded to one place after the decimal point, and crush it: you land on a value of -11.8 A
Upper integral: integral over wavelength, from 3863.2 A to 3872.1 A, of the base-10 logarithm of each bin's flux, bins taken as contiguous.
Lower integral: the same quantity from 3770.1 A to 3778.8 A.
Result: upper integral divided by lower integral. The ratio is 1.04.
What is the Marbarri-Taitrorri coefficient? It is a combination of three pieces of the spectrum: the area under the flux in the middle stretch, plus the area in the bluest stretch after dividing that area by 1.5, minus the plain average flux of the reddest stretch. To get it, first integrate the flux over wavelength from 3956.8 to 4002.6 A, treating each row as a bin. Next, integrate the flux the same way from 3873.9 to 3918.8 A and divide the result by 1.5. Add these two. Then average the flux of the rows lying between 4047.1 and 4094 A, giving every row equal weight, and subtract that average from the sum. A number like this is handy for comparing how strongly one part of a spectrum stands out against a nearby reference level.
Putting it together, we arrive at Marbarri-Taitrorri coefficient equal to 5431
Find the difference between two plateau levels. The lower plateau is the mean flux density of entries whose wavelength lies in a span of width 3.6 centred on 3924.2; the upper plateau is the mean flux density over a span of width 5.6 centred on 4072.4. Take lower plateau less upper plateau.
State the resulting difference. -16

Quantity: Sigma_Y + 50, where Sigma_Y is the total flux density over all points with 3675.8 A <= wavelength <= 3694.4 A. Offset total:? 817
